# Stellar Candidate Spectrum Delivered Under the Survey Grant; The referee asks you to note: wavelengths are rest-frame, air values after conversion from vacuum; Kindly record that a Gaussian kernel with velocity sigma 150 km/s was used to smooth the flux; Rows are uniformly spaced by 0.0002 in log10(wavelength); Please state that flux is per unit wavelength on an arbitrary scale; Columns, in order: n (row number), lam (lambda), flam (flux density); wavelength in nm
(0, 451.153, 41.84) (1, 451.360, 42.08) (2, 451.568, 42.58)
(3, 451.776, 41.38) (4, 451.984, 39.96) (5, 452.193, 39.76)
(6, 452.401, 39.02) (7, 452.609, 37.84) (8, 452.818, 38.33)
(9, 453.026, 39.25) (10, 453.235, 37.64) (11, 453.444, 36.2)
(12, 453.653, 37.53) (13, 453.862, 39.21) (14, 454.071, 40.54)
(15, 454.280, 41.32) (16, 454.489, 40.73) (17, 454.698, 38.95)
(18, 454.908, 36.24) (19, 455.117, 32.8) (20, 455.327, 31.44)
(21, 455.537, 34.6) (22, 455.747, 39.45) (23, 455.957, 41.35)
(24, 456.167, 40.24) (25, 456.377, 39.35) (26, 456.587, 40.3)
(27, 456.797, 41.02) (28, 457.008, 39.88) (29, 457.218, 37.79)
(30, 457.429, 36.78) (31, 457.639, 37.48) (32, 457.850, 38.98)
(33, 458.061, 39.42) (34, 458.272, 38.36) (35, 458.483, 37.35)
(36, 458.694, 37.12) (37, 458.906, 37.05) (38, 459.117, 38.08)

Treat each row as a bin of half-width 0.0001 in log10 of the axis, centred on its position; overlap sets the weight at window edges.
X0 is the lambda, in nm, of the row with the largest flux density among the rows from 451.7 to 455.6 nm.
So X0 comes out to 451.776 nm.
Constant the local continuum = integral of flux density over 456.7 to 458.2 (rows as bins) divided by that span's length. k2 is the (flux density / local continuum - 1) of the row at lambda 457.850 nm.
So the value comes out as 0.01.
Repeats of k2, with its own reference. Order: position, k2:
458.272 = -0.01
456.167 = 0.04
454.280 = 0.07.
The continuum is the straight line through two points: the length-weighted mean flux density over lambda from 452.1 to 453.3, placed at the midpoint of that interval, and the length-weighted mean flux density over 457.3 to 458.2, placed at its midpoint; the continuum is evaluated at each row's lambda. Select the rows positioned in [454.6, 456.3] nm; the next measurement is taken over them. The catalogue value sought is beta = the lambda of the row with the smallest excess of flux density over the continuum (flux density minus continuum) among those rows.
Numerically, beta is 455.327 nm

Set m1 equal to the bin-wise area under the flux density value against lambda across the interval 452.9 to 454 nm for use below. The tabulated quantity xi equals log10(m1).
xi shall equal 1.62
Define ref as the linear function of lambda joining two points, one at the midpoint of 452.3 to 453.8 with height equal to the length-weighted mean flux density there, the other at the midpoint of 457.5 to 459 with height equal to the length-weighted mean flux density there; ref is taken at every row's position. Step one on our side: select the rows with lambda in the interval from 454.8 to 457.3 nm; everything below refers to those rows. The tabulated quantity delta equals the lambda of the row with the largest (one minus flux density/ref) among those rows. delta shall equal 455.327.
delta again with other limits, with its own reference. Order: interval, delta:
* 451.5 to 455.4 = 455.327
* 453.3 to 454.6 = 453.444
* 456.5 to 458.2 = 457.429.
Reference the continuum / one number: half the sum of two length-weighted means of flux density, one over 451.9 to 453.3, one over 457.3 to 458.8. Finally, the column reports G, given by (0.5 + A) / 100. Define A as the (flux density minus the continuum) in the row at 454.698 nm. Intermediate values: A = 0.6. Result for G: 0.011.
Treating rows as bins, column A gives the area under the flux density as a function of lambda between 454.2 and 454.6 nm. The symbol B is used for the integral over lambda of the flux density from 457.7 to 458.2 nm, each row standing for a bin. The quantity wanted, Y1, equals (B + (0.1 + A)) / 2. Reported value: 18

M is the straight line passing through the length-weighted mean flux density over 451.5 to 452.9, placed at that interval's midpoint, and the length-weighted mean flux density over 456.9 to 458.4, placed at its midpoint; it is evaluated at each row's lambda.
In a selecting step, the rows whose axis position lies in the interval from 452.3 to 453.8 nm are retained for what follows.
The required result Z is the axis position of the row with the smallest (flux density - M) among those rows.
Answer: 453.444 nm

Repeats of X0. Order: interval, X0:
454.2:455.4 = 454.280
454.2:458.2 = 455.957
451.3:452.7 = 451.568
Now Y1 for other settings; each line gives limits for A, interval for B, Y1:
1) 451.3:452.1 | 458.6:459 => 24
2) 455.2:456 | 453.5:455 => 44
